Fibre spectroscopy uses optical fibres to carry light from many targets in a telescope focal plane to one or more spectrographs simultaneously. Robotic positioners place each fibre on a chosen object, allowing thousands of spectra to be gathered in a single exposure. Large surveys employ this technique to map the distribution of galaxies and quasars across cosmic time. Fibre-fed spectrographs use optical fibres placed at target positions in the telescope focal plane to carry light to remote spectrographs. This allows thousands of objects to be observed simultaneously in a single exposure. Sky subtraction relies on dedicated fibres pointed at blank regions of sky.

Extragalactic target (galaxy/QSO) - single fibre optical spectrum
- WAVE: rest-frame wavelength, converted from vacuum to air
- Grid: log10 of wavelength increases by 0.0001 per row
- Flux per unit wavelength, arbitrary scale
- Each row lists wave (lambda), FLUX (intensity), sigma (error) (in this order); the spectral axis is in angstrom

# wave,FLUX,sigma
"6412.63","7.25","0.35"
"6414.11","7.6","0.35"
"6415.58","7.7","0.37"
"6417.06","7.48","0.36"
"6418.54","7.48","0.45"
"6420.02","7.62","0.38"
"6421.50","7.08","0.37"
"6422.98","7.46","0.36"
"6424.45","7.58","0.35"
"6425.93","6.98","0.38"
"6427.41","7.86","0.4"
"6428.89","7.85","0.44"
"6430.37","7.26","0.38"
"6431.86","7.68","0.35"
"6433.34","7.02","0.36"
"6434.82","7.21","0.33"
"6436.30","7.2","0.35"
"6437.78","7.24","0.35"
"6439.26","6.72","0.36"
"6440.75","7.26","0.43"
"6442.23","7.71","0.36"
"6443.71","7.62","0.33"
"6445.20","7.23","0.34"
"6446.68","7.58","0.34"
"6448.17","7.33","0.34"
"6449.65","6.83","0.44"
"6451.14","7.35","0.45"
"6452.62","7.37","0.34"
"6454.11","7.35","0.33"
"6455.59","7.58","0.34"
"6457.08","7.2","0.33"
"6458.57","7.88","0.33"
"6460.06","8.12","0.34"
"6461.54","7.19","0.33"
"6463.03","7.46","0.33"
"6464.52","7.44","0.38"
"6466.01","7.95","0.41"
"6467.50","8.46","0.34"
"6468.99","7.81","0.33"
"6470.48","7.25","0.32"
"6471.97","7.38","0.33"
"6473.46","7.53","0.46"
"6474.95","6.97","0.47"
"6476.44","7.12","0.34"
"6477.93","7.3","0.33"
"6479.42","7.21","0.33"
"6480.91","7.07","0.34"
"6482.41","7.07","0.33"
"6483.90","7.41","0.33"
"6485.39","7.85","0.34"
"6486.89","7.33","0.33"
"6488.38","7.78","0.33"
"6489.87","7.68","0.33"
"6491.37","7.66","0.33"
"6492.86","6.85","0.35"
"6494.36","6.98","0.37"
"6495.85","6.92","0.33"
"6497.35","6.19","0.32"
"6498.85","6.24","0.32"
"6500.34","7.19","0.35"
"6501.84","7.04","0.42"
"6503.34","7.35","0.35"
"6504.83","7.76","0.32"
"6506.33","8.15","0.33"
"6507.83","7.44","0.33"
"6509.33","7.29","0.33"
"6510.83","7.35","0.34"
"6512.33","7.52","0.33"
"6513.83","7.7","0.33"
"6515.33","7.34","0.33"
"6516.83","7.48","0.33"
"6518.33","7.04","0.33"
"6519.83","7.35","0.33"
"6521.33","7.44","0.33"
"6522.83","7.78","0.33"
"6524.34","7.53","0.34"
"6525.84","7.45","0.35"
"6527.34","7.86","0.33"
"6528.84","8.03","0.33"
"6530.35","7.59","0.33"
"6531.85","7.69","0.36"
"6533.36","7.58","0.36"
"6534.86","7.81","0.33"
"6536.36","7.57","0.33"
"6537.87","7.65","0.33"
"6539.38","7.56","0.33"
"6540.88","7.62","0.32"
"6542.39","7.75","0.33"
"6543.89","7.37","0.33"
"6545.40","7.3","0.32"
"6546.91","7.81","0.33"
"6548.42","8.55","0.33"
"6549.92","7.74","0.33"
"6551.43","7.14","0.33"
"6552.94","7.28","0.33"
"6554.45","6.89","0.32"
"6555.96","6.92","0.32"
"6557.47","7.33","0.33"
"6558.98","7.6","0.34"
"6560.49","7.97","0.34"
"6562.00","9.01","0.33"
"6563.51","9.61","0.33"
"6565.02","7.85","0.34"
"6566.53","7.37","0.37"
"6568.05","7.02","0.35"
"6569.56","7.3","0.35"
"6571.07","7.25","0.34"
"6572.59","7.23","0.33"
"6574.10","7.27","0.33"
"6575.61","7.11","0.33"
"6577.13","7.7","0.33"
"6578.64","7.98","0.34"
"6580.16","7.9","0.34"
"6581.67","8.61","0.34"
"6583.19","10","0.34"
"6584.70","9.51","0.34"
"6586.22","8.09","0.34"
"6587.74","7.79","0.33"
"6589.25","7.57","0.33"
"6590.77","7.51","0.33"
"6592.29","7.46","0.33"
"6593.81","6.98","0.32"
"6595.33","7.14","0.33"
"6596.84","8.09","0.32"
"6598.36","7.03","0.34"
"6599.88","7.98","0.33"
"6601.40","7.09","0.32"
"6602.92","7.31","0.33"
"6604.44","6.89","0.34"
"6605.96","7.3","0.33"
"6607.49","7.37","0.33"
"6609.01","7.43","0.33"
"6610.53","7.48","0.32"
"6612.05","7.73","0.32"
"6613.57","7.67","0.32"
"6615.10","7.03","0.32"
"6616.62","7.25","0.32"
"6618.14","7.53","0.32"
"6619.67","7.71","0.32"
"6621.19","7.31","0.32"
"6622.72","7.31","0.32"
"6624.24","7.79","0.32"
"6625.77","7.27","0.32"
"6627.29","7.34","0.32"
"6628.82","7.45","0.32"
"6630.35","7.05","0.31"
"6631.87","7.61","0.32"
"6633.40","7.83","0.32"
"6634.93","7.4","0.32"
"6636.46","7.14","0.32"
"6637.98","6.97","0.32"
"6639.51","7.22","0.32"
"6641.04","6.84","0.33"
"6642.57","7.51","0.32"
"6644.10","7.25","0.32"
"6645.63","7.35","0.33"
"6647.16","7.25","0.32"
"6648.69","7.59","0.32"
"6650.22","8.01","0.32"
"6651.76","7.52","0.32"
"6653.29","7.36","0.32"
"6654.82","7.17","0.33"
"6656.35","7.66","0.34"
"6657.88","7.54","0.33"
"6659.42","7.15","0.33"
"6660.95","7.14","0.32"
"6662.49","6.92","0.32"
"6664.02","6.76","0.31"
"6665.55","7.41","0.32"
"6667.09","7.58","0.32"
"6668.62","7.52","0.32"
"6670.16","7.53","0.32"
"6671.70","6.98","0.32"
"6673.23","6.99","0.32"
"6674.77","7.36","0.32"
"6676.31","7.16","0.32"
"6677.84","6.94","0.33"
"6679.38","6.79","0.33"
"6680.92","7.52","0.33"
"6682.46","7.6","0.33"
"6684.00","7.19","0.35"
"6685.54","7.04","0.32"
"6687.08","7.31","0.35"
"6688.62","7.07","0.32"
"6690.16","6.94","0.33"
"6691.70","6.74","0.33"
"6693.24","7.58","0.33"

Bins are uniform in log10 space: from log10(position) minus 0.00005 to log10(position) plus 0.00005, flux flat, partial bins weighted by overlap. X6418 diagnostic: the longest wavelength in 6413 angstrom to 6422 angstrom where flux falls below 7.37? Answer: 6421.50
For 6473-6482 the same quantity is 6480.91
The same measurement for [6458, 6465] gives 6461.54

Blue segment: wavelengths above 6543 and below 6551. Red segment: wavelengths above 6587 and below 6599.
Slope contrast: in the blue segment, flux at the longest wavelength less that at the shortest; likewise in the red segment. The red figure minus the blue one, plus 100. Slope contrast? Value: 98.9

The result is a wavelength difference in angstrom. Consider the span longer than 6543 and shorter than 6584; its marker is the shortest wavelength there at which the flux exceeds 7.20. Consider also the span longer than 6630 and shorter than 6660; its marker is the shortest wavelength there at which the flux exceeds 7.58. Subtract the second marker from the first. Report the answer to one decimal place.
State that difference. -88.0 angstrom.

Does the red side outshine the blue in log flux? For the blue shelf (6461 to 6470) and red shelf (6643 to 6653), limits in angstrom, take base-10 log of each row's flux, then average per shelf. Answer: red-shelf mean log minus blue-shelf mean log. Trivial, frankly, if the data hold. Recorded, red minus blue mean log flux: -0.012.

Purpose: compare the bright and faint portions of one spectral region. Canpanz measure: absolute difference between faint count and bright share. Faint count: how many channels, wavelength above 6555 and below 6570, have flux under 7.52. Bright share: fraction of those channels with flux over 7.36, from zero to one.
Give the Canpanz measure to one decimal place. 4.4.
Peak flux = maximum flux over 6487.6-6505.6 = 7.78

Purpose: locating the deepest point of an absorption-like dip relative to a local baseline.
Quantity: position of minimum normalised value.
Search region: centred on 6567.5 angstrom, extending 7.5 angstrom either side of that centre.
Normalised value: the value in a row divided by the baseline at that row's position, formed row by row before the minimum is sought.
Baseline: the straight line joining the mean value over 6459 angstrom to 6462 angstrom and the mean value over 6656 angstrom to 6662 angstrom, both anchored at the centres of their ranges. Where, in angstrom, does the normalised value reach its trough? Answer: 6568.05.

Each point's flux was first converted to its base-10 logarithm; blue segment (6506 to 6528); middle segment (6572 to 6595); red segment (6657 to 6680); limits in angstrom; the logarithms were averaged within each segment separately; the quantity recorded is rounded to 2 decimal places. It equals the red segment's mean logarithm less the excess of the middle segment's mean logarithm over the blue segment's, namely 0.84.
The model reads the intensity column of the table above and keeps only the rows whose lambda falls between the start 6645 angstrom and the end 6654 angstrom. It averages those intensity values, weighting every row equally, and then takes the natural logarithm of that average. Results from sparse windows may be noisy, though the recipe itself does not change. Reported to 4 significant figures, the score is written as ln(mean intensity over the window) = 2.017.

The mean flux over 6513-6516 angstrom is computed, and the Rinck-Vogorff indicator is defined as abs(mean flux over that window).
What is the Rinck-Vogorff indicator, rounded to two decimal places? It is 7.52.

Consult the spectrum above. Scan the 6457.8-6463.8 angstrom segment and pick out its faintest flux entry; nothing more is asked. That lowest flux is 7.19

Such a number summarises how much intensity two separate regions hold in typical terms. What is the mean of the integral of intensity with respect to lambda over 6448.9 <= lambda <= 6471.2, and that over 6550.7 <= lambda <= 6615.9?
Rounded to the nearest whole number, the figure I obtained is 333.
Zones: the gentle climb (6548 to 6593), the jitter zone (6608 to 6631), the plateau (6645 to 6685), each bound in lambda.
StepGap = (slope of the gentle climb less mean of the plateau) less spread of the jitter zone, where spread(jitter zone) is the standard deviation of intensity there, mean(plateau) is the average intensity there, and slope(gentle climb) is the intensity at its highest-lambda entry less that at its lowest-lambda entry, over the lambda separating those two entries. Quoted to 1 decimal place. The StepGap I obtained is -7.6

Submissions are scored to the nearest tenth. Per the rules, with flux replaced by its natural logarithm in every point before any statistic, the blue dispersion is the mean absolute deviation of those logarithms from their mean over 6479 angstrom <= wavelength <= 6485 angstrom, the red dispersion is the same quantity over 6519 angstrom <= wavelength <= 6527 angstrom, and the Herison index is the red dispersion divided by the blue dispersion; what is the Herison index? 0.9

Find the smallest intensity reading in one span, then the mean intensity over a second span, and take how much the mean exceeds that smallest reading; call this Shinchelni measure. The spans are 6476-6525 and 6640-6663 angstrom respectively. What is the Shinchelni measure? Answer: 1.16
